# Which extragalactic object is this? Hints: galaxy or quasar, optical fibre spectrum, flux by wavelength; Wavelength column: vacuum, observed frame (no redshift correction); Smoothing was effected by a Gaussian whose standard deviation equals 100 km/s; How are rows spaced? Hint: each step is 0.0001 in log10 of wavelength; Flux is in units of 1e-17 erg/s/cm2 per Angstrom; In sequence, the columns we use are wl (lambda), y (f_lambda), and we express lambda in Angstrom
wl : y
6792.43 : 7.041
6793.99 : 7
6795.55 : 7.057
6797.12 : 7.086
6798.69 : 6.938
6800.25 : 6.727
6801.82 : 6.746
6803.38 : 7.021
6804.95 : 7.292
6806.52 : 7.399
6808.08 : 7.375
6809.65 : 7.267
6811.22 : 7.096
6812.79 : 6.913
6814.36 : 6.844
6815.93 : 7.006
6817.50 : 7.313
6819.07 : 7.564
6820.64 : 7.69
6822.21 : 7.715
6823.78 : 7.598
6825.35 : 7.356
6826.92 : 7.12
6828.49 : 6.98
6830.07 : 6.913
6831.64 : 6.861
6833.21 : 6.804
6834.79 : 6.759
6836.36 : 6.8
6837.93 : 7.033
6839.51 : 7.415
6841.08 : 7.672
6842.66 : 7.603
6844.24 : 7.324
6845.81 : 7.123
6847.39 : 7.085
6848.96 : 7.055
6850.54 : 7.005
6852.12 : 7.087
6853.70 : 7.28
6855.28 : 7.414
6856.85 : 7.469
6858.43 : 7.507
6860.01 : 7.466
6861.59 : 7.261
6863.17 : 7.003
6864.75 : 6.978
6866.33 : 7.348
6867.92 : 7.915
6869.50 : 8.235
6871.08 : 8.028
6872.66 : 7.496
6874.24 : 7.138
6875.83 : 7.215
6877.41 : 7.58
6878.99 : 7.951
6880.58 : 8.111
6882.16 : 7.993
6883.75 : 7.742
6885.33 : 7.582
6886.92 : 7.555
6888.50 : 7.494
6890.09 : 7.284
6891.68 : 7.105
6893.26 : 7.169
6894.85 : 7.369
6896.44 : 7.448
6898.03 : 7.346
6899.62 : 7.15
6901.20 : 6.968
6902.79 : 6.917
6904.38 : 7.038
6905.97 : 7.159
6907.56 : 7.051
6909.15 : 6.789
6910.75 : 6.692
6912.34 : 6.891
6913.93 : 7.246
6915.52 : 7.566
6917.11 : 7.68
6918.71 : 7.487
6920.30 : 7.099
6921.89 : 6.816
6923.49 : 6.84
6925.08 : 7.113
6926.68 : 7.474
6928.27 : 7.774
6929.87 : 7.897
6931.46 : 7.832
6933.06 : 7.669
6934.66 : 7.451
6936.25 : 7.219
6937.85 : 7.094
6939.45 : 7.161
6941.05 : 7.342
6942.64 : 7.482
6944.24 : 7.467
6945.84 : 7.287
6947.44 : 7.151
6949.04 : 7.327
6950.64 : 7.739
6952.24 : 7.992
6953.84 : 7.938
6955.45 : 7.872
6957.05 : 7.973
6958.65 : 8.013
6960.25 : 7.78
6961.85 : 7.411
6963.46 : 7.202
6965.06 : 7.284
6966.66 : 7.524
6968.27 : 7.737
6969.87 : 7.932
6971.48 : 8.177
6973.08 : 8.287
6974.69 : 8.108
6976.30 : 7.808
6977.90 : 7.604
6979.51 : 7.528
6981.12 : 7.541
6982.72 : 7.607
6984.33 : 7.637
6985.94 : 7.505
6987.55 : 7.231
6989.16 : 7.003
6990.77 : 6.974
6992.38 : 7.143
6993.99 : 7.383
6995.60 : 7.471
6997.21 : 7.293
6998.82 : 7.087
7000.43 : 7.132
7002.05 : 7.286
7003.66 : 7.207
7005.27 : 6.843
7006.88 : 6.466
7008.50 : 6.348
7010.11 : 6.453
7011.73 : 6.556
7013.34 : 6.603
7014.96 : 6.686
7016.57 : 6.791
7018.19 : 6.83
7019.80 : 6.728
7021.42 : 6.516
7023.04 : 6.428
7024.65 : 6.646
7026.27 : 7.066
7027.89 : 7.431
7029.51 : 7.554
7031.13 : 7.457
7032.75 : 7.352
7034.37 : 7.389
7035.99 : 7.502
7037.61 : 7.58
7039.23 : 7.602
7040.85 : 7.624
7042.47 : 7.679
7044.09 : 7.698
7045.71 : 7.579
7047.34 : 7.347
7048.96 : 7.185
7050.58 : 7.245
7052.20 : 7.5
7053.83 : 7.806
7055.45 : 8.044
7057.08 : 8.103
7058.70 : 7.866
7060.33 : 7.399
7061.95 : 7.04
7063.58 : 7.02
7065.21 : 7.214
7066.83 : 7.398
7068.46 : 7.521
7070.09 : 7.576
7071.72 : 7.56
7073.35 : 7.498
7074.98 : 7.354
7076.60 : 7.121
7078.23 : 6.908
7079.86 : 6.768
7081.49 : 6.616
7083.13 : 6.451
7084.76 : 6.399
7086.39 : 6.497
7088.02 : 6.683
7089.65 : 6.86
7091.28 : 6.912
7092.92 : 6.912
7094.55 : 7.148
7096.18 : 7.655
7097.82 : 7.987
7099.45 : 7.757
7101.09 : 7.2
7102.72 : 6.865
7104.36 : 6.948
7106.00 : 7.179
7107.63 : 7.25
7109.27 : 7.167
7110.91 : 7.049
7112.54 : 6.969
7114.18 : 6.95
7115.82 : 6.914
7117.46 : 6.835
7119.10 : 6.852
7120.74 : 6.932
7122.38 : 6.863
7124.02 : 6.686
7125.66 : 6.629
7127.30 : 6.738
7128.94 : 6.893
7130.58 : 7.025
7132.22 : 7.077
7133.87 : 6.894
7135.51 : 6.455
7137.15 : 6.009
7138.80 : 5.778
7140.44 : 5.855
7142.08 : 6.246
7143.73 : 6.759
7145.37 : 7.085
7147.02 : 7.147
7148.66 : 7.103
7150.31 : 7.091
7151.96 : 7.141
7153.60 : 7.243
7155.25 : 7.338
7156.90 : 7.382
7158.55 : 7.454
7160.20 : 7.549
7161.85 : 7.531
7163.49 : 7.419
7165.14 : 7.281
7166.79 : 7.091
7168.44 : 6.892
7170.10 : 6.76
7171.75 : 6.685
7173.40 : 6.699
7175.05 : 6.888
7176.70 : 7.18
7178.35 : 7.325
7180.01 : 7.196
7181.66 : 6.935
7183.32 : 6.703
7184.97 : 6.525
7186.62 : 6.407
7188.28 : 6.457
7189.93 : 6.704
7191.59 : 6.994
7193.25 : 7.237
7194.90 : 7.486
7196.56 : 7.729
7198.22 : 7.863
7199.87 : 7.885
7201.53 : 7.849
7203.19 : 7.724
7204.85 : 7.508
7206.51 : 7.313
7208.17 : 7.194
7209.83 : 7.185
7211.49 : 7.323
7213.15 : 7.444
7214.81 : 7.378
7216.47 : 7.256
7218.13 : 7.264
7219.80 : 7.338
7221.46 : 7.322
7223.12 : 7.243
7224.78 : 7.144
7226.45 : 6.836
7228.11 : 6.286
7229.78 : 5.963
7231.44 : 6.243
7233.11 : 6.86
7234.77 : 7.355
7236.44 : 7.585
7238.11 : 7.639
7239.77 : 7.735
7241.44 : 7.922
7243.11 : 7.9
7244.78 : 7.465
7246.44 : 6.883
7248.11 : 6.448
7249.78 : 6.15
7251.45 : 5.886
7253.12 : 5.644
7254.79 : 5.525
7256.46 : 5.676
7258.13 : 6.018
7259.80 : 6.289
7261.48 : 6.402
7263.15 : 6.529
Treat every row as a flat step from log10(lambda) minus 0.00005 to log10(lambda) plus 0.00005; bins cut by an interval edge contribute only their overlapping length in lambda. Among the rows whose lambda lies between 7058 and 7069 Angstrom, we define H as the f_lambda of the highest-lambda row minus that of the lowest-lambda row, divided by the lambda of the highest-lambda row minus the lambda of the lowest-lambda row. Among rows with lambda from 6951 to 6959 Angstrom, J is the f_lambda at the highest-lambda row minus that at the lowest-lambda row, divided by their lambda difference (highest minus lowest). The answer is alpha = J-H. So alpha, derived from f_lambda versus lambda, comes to 0.039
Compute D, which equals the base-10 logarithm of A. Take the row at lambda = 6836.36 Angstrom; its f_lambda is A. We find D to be 0.8325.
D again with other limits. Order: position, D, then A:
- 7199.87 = 0.8968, 7.885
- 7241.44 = 0.8988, 7.922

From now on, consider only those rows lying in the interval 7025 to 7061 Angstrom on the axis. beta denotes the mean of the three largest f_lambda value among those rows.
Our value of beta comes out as 8.0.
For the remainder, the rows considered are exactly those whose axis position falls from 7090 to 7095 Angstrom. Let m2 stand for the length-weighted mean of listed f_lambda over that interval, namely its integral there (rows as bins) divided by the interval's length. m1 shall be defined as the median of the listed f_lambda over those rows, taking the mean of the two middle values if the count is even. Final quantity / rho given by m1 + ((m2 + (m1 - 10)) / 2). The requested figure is 8.9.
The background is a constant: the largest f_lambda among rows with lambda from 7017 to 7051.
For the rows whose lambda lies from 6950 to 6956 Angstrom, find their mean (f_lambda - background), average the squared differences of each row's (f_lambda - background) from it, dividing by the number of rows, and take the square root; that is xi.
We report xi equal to 0.09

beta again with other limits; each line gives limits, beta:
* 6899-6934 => 7.8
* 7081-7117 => 7.8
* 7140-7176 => 7.5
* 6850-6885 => 8.1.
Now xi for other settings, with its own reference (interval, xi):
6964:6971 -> 0.24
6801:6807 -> 0.25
